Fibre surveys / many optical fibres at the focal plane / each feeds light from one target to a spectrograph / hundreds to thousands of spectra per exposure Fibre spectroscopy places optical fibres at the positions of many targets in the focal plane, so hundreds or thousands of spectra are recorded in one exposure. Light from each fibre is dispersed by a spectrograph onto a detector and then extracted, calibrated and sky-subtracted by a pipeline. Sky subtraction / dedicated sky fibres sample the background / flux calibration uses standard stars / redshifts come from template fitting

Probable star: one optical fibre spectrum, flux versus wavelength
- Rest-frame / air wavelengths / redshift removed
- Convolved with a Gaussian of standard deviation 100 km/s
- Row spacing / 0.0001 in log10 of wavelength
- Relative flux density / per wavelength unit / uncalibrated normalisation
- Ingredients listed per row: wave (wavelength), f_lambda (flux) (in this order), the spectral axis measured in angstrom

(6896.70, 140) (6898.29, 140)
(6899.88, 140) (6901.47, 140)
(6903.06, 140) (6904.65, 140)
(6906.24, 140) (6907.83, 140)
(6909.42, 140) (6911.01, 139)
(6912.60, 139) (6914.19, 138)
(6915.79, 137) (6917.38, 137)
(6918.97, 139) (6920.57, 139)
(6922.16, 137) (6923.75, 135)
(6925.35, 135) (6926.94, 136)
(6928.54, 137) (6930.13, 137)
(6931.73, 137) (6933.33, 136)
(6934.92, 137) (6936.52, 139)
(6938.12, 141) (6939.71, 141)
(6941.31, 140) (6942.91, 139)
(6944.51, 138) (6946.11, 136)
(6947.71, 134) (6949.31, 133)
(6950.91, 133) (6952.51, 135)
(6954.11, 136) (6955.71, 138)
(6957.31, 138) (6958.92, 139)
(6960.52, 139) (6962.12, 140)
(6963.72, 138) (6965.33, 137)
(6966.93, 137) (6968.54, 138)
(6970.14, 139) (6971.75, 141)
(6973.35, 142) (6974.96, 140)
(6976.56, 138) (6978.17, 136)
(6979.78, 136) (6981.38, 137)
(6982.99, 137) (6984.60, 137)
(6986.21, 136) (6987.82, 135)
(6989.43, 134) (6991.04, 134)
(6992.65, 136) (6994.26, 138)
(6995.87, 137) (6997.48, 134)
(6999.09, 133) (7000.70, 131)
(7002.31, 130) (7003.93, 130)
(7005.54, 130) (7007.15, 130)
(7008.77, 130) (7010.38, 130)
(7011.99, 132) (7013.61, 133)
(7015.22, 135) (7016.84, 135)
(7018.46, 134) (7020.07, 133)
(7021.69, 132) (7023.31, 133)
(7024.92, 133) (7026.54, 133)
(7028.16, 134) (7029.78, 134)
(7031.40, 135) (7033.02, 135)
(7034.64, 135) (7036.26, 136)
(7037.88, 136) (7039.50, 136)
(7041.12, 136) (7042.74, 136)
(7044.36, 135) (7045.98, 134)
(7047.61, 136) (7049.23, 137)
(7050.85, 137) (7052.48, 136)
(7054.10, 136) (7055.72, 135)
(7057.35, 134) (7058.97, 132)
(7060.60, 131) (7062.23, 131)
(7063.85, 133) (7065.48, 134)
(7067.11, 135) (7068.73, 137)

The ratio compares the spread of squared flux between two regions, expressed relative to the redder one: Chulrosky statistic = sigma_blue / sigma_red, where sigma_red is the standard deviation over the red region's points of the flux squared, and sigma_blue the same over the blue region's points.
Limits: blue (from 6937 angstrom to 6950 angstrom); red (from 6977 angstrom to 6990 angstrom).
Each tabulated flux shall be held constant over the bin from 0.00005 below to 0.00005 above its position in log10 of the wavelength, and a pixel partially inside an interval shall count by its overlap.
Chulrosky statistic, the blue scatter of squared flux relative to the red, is 2.94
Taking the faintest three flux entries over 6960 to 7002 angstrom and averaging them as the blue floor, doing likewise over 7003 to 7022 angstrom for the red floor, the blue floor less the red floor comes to 2.7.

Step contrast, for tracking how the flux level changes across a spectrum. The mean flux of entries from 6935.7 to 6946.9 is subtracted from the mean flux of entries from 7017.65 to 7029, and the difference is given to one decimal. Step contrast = -6.0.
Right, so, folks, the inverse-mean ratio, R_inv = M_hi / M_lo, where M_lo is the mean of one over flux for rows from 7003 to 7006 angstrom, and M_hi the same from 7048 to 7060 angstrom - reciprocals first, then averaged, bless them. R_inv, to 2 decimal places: 0.96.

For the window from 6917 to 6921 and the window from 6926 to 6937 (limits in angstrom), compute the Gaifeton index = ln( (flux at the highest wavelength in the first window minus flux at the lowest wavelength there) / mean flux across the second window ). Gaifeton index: -4.2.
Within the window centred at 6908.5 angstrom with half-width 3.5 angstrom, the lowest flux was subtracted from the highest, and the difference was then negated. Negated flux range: -1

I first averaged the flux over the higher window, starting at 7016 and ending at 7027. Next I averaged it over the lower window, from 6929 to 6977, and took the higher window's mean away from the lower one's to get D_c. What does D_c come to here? 4.6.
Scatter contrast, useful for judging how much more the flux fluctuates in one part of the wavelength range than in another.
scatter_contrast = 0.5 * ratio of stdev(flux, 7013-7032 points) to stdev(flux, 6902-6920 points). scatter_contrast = 0.42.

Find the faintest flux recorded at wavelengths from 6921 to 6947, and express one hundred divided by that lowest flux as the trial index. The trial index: 0.741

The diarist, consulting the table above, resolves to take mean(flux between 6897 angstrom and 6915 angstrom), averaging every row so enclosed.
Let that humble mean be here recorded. 140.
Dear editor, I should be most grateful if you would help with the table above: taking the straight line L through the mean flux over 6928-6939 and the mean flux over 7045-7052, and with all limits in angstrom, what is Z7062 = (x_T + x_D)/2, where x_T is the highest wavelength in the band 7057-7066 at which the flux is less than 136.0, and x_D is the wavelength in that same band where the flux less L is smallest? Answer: 7063.0 angstrom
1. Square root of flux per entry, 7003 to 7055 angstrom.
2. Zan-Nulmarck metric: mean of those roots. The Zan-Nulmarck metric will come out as 11.6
